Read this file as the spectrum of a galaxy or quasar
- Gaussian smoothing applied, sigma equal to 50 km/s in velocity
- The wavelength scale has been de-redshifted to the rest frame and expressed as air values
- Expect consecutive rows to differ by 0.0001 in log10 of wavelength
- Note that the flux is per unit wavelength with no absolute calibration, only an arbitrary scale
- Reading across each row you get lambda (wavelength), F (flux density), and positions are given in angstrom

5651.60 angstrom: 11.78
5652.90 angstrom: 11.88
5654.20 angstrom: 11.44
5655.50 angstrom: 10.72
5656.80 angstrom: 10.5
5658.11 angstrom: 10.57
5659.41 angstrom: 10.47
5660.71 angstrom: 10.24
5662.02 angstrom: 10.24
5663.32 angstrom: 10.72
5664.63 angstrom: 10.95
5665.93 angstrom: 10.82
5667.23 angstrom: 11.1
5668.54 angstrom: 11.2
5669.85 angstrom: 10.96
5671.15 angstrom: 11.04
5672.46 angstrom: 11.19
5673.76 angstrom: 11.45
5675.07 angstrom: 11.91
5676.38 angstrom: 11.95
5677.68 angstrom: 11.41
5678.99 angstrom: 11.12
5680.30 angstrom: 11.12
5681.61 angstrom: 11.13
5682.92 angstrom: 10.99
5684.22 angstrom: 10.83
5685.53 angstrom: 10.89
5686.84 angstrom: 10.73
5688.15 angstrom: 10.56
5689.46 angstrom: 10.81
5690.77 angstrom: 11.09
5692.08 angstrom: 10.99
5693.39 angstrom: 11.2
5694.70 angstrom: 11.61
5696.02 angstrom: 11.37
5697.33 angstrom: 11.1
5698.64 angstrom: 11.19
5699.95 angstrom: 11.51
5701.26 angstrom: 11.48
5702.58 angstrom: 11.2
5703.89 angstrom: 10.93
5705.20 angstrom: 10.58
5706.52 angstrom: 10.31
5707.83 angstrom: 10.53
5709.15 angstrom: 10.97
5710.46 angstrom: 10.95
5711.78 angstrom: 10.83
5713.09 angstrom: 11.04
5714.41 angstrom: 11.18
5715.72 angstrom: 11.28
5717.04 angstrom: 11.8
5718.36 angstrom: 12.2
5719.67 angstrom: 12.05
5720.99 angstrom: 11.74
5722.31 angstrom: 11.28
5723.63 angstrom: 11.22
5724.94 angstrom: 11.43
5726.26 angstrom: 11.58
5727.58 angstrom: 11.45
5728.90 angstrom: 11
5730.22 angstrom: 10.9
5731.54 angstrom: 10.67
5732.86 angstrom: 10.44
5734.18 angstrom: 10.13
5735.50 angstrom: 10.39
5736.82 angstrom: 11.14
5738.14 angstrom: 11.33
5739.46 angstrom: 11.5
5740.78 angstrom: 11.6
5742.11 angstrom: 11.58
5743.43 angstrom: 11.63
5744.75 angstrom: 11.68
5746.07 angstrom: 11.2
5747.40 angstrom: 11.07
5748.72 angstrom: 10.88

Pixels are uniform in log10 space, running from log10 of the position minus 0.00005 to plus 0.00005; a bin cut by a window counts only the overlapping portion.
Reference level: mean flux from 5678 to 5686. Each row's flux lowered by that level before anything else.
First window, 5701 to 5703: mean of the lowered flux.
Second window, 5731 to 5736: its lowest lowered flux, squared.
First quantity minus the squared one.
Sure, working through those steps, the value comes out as -0.5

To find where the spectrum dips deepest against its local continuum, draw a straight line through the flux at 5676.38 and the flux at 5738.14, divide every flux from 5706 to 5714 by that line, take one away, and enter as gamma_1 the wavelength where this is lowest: 5706.52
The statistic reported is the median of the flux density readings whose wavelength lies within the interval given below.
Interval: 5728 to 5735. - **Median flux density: 10.7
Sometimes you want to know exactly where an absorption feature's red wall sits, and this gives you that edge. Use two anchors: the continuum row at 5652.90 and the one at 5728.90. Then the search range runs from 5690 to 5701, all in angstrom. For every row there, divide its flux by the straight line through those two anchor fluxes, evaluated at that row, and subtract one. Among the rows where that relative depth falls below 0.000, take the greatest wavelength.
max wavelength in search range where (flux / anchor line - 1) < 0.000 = 5698.64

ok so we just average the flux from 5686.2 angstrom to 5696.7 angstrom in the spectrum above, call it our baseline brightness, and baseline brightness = 11.0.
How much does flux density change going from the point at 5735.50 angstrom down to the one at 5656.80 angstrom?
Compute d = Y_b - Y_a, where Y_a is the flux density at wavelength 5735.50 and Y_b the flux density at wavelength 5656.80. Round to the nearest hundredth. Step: 0.11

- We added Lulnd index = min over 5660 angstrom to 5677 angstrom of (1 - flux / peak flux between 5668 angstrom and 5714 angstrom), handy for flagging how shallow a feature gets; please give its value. 0.00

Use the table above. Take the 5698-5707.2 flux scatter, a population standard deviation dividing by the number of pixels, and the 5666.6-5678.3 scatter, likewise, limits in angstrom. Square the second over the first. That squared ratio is 0.67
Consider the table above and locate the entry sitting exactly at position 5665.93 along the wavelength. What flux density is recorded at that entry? 10.82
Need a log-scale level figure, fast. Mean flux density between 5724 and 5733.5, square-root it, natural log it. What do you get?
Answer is 1.20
